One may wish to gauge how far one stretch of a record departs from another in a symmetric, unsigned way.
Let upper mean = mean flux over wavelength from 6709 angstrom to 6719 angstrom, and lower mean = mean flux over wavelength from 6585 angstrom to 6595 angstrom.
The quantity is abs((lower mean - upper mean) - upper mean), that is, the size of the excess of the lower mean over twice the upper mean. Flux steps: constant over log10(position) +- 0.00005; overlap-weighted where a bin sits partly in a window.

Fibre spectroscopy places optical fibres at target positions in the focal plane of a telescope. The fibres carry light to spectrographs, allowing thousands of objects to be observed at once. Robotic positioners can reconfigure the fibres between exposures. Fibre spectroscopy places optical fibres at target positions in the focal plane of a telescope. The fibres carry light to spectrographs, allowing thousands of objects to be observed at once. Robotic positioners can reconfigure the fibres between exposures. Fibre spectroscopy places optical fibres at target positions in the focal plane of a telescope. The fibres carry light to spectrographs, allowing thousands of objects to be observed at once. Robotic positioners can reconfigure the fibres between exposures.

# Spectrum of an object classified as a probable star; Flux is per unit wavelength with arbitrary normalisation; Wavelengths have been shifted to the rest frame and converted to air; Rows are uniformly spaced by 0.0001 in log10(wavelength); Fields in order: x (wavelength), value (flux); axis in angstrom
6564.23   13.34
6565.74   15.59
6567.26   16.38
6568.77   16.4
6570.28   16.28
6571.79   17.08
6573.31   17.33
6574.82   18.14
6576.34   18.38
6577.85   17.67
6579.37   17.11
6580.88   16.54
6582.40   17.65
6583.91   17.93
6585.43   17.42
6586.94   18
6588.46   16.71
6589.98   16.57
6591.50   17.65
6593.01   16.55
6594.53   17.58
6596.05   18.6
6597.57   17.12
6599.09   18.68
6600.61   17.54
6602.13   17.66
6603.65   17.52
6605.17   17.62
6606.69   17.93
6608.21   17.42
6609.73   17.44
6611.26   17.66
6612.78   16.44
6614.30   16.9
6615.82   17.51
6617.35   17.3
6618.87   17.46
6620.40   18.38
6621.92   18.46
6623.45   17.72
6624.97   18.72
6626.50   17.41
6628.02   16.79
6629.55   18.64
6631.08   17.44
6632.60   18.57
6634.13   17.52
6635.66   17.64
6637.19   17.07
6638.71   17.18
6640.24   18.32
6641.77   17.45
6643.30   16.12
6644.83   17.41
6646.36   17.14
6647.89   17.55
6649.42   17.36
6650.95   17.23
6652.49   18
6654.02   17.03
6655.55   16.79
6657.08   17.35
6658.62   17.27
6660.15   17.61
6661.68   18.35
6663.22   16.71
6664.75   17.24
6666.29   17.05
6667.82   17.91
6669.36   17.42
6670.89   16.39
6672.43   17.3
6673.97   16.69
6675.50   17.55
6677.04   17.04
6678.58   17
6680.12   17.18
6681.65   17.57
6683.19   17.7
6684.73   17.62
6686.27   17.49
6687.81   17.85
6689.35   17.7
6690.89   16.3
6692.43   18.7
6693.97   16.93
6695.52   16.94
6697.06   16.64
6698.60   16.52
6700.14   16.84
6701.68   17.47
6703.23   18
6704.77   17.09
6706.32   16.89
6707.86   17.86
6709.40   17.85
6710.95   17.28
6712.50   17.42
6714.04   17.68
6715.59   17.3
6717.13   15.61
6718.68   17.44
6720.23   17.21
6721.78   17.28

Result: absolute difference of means 17.2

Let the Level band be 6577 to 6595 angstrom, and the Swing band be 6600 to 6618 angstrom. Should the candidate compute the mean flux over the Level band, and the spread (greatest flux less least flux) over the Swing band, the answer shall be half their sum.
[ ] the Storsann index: 9.39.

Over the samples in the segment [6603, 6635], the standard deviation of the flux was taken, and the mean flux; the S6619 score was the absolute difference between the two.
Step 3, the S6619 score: 17.1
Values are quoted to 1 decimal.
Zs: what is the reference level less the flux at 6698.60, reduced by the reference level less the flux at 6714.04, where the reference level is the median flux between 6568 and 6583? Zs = 1.2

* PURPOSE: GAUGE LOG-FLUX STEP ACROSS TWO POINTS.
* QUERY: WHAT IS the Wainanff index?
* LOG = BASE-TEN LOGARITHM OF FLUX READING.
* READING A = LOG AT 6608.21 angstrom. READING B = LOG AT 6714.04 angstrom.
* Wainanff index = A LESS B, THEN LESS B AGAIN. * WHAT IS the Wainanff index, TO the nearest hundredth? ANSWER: -1.25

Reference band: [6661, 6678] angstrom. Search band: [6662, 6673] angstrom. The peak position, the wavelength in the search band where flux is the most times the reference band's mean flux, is 6667.82 angstrom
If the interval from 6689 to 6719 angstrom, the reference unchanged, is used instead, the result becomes 6692.43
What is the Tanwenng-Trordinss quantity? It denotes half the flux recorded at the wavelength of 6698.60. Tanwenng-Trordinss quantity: 8.26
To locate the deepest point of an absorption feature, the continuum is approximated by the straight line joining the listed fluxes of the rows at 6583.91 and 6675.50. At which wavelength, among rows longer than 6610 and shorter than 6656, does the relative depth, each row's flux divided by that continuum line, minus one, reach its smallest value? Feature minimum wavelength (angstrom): 6643.30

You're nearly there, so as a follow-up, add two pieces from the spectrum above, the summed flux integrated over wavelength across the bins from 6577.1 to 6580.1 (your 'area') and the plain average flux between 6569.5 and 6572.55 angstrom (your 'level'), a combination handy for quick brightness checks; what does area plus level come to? 69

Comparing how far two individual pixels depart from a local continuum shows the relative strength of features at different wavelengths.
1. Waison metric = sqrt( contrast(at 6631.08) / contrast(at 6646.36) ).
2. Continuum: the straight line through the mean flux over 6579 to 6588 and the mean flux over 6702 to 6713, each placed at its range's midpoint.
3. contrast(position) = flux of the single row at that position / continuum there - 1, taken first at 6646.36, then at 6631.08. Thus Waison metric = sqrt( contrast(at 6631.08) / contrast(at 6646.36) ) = 0.2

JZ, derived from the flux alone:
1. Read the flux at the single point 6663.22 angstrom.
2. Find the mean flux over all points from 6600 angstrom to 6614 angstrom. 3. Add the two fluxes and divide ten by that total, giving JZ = 0.293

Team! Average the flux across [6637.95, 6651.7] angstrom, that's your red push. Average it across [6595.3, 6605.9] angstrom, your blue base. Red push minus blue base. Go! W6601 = -0.51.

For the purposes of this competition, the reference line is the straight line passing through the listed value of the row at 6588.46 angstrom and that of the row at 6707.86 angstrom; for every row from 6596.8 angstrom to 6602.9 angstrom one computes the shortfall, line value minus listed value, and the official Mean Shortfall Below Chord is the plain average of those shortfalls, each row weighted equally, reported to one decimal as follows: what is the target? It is -0.9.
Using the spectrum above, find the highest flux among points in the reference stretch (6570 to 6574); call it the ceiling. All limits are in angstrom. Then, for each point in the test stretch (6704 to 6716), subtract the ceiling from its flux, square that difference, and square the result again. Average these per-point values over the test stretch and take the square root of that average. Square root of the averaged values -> 0.16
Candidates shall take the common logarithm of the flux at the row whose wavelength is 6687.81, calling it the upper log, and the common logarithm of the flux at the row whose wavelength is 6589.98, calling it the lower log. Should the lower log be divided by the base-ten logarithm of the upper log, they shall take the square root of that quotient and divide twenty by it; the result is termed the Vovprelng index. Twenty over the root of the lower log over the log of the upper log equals 5.65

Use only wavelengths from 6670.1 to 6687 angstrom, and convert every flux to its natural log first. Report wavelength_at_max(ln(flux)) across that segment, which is 6683.19 angstrom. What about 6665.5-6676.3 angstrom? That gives 6667.82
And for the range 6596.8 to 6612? 6599.09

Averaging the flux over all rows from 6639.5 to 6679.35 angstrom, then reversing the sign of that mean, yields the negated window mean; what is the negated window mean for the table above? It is -17.3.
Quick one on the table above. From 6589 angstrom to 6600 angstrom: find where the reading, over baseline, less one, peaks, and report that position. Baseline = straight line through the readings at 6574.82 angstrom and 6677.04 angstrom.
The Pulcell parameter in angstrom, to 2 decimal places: 6599.09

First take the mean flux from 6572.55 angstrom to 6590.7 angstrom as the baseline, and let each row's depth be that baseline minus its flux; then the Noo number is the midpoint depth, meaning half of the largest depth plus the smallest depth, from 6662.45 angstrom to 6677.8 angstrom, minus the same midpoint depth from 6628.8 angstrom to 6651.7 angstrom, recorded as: 0.23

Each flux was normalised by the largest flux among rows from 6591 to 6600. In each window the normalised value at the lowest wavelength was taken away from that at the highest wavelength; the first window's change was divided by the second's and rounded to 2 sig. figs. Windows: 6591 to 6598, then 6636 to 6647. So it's -7.6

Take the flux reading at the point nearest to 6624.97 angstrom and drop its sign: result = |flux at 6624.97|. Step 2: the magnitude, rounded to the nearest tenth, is 18.7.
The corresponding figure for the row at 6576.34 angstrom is 18.4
